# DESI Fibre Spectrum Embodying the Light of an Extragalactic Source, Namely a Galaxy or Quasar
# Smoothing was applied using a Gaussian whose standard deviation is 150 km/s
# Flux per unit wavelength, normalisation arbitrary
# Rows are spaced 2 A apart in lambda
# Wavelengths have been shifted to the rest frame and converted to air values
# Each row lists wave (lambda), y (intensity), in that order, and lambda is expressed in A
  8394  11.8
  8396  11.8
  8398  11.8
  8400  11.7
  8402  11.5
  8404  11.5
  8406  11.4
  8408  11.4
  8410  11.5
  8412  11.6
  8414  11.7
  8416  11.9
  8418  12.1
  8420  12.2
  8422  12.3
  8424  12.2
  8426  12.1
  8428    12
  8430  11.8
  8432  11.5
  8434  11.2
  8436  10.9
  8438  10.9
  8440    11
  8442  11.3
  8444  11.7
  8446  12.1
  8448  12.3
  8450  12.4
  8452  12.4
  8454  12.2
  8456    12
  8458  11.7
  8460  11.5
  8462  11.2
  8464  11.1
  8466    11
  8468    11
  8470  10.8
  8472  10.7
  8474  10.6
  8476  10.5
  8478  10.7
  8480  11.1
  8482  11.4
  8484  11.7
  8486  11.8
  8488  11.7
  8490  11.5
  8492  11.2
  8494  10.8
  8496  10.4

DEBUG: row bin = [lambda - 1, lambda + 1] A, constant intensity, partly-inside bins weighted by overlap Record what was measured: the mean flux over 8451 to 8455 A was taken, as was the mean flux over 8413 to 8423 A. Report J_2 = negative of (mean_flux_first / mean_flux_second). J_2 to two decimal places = -1.02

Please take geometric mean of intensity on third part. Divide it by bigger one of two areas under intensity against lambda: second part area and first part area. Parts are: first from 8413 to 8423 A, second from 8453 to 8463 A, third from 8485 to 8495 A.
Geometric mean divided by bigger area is 0.0946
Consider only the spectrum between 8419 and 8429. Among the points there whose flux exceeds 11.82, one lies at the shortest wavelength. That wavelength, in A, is 8420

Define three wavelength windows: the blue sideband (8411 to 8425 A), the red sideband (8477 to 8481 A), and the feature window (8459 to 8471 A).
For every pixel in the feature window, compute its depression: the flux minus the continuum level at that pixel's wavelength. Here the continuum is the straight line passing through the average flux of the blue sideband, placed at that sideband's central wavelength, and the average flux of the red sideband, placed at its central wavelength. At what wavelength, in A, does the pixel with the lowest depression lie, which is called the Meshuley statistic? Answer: 8470 A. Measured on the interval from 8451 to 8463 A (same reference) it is 8462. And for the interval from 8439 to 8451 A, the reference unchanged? 8440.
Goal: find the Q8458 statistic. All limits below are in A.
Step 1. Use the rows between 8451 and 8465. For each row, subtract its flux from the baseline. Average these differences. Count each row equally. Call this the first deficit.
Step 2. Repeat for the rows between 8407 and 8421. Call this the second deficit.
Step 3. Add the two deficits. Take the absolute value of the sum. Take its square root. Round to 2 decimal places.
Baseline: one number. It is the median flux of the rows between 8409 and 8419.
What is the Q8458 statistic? 0.32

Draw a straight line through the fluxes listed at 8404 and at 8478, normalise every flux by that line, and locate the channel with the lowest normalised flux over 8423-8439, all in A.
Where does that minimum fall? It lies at 8436 A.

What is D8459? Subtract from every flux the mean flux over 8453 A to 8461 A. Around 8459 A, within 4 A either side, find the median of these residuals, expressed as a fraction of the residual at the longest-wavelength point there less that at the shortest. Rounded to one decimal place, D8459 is 0.3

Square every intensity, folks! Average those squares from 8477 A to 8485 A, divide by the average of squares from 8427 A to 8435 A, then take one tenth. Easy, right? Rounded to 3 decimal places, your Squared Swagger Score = 0.093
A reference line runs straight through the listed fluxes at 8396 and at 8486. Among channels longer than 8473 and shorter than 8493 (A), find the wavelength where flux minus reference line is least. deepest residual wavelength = 8476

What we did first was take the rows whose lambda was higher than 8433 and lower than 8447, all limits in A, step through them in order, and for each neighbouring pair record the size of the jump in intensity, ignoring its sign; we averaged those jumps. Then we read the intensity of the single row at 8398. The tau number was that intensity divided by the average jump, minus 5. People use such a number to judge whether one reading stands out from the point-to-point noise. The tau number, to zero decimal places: 42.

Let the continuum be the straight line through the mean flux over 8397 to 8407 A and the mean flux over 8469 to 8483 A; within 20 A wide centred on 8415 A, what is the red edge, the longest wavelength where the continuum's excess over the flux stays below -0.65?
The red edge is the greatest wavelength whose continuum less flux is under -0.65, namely 8424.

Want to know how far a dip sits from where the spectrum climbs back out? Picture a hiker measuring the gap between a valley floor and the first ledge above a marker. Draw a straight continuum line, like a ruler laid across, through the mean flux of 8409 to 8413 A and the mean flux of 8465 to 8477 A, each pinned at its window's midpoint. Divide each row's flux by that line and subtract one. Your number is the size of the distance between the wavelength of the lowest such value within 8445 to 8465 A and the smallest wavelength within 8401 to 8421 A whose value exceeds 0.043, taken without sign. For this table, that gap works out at 46 A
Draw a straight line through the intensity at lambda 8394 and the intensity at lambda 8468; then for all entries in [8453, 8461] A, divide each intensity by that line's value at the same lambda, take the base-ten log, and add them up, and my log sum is 0.11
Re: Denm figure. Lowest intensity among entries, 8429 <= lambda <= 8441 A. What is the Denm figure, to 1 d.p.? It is 10.9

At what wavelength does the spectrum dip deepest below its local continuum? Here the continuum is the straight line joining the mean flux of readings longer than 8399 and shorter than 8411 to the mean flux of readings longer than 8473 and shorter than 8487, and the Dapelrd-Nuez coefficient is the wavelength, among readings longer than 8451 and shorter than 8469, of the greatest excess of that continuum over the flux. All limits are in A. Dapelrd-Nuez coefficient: 8466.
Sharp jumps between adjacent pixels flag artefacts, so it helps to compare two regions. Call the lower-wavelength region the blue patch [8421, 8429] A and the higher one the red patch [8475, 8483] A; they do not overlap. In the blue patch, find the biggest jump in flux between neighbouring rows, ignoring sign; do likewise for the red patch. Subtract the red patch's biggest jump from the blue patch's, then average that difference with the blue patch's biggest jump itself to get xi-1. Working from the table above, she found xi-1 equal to -0.10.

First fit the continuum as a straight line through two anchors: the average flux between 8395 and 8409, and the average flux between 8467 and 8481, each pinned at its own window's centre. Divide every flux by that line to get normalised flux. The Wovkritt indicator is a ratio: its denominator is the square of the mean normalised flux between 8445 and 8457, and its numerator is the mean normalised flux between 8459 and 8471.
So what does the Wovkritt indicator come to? 0.83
